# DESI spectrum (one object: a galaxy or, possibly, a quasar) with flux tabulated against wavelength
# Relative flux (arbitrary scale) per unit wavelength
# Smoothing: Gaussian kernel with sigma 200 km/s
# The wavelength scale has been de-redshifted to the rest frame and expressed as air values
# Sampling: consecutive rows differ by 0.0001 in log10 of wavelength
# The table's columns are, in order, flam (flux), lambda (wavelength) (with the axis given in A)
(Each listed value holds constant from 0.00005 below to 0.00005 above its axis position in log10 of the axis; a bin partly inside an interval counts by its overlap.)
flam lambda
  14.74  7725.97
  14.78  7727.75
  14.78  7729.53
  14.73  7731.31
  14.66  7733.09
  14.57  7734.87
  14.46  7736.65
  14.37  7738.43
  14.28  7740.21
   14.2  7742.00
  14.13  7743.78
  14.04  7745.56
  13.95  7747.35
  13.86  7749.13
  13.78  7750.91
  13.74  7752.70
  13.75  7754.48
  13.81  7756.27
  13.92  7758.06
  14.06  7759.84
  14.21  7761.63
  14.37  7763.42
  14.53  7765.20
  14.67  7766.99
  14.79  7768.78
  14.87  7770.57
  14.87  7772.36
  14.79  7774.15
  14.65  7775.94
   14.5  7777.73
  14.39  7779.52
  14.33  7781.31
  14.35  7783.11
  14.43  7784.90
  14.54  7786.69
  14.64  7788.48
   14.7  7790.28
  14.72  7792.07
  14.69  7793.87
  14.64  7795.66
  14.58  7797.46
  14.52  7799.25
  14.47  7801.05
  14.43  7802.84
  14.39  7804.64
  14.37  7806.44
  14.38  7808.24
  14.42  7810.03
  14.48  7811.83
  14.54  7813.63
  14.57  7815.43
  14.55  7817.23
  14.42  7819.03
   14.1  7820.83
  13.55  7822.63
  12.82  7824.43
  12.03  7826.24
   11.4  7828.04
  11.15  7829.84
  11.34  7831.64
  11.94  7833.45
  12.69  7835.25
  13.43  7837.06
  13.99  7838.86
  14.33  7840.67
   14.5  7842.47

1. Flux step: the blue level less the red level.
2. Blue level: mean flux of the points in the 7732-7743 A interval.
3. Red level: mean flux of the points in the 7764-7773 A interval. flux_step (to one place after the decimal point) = -0.3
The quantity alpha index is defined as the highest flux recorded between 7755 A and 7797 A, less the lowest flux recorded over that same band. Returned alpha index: 1.1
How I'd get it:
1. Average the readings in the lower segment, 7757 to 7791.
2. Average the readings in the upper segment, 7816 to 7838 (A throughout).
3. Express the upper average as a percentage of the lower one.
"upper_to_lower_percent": 88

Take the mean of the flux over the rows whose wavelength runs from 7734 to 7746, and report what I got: 14.3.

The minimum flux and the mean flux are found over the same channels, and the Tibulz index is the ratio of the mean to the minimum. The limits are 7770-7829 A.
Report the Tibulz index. 1.25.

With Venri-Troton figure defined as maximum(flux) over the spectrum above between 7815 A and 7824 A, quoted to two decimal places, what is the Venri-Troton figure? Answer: 14.57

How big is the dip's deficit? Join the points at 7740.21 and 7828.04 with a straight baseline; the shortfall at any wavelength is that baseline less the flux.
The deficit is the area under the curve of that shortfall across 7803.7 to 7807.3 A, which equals -8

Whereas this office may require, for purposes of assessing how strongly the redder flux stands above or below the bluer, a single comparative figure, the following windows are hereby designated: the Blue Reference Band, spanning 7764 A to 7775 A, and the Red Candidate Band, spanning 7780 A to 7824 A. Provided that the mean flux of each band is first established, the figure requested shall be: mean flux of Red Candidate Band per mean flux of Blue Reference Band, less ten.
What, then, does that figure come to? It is -9.02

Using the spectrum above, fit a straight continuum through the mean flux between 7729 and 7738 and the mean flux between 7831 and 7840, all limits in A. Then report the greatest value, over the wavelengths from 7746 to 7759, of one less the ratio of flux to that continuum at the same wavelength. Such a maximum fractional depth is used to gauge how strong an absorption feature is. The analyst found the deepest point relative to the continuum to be 0.037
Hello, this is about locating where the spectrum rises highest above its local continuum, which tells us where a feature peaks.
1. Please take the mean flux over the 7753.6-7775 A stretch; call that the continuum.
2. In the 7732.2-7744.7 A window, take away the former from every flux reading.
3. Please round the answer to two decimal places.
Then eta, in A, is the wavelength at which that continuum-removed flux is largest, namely 7733.09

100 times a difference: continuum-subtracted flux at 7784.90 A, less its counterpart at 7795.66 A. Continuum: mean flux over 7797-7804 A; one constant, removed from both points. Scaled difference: -21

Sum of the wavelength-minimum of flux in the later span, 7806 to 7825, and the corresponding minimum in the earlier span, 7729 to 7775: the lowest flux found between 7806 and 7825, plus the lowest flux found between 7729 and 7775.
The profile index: 27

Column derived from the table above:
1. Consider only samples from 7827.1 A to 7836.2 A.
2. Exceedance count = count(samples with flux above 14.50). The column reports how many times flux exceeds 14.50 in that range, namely 0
